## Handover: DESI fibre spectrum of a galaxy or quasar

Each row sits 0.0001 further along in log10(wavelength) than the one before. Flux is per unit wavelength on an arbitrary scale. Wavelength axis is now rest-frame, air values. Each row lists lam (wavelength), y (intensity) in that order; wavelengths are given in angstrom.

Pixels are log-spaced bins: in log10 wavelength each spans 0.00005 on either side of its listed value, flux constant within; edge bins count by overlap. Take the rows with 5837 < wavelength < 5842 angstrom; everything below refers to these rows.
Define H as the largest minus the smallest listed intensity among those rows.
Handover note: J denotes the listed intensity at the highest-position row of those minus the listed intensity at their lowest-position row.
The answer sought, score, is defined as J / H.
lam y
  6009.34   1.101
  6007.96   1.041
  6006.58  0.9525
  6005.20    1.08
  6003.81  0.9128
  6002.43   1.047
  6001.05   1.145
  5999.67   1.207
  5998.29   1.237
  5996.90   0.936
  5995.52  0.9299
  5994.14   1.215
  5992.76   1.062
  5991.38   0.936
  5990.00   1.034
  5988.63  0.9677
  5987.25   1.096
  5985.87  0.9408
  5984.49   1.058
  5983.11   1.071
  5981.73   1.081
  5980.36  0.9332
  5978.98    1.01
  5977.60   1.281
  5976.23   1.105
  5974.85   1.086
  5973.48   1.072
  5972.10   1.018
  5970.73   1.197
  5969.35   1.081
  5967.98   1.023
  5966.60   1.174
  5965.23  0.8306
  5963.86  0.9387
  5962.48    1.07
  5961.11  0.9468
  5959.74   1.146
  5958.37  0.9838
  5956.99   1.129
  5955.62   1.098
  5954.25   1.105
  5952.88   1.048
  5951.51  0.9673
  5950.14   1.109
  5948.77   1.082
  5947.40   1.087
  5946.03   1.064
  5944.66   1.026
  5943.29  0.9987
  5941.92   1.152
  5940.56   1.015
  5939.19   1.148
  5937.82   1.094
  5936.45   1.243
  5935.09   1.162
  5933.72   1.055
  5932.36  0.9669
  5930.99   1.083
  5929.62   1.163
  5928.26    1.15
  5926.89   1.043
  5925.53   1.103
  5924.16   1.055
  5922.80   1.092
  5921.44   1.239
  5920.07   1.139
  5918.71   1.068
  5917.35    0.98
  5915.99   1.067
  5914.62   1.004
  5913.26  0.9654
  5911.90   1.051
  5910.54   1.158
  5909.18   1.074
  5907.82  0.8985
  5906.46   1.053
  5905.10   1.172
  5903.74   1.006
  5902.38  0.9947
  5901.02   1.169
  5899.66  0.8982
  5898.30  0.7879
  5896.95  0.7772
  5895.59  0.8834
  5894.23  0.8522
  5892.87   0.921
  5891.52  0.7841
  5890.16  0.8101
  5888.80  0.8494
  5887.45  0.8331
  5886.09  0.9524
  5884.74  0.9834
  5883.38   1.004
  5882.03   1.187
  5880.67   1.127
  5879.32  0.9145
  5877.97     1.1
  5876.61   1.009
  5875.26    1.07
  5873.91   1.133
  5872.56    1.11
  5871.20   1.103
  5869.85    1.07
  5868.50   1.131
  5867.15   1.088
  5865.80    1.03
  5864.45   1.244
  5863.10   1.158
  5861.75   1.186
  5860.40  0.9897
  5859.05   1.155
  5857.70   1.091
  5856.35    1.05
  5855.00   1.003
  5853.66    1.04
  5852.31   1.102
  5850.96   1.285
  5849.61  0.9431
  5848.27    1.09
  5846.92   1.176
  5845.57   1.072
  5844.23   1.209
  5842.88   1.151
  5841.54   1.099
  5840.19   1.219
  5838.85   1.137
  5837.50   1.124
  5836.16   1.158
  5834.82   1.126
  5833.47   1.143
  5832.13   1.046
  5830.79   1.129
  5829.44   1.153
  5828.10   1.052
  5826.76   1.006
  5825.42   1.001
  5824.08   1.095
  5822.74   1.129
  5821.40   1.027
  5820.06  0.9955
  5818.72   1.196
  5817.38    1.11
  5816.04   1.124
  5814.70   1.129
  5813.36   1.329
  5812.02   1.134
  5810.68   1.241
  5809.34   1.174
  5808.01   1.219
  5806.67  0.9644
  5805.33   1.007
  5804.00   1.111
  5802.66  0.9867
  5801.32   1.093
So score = -0.2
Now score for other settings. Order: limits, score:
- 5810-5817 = -0.6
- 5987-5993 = -0.2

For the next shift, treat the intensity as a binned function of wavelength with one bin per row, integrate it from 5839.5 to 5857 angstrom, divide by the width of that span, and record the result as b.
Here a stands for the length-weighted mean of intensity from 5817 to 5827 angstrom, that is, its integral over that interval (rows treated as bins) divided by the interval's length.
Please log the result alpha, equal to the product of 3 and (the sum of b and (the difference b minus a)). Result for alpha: 3.45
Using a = 1.072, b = 1.11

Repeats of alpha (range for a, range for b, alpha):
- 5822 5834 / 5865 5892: 2.85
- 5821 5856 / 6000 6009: 2.93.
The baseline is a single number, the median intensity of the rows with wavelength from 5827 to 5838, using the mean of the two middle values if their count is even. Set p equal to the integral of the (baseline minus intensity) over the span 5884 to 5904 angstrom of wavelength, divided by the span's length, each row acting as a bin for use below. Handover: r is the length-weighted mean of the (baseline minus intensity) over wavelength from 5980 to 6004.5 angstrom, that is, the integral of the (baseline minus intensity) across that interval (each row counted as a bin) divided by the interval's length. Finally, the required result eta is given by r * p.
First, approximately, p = 0.23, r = 0.08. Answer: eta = 0.0186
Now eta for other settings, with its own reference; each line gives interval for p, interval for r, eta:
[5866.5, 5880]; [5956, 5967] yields 0.0056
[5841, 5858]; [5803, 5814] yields -0.0004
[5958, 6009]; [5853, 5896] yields 0.0077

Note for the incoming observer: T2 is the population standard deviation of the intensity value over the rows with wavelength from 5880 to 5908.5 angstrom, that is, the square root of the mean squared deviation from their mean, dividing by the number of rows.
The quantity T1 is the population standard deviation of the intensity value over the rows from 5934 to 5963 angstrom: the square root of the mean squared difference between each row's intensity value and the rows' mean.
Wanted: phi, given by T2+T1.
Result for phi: 0.20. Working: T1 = 0.07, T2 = 0.129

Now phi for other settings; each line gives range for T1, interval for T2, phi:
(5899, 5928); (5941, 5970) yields 0.17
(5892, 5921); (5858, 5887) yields 0.20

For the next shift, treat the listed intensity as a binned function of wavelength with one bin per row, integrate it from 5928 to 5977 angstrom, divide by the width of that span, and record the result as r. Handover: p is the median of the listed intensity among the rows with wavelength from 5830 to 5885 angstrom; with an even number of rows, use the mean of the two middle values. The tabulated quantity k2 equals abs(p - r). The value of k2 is 0.030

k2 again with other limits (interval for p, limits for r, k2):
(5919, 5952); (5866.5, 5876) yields 0.011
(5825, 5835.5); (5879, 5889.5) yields 0.106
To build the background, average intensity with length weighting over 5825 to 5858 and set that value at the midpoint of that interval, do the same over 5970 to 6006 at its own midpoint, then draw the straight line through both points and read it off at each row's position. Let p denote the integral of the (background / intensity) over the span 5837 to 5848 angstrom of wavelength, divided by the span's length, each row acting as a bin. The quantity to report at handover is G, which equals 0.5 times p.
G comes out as 0.482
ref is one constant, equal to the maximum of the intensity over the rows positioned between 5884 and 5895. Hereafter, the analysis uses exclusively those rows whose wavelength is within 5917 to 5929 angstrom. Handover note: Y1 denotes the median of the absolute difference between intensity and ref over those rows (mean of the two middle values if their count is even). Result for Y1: 0.11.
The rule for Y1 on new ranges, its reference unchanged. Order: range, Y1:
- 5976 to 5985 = 0.09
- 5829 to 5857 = 0.14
